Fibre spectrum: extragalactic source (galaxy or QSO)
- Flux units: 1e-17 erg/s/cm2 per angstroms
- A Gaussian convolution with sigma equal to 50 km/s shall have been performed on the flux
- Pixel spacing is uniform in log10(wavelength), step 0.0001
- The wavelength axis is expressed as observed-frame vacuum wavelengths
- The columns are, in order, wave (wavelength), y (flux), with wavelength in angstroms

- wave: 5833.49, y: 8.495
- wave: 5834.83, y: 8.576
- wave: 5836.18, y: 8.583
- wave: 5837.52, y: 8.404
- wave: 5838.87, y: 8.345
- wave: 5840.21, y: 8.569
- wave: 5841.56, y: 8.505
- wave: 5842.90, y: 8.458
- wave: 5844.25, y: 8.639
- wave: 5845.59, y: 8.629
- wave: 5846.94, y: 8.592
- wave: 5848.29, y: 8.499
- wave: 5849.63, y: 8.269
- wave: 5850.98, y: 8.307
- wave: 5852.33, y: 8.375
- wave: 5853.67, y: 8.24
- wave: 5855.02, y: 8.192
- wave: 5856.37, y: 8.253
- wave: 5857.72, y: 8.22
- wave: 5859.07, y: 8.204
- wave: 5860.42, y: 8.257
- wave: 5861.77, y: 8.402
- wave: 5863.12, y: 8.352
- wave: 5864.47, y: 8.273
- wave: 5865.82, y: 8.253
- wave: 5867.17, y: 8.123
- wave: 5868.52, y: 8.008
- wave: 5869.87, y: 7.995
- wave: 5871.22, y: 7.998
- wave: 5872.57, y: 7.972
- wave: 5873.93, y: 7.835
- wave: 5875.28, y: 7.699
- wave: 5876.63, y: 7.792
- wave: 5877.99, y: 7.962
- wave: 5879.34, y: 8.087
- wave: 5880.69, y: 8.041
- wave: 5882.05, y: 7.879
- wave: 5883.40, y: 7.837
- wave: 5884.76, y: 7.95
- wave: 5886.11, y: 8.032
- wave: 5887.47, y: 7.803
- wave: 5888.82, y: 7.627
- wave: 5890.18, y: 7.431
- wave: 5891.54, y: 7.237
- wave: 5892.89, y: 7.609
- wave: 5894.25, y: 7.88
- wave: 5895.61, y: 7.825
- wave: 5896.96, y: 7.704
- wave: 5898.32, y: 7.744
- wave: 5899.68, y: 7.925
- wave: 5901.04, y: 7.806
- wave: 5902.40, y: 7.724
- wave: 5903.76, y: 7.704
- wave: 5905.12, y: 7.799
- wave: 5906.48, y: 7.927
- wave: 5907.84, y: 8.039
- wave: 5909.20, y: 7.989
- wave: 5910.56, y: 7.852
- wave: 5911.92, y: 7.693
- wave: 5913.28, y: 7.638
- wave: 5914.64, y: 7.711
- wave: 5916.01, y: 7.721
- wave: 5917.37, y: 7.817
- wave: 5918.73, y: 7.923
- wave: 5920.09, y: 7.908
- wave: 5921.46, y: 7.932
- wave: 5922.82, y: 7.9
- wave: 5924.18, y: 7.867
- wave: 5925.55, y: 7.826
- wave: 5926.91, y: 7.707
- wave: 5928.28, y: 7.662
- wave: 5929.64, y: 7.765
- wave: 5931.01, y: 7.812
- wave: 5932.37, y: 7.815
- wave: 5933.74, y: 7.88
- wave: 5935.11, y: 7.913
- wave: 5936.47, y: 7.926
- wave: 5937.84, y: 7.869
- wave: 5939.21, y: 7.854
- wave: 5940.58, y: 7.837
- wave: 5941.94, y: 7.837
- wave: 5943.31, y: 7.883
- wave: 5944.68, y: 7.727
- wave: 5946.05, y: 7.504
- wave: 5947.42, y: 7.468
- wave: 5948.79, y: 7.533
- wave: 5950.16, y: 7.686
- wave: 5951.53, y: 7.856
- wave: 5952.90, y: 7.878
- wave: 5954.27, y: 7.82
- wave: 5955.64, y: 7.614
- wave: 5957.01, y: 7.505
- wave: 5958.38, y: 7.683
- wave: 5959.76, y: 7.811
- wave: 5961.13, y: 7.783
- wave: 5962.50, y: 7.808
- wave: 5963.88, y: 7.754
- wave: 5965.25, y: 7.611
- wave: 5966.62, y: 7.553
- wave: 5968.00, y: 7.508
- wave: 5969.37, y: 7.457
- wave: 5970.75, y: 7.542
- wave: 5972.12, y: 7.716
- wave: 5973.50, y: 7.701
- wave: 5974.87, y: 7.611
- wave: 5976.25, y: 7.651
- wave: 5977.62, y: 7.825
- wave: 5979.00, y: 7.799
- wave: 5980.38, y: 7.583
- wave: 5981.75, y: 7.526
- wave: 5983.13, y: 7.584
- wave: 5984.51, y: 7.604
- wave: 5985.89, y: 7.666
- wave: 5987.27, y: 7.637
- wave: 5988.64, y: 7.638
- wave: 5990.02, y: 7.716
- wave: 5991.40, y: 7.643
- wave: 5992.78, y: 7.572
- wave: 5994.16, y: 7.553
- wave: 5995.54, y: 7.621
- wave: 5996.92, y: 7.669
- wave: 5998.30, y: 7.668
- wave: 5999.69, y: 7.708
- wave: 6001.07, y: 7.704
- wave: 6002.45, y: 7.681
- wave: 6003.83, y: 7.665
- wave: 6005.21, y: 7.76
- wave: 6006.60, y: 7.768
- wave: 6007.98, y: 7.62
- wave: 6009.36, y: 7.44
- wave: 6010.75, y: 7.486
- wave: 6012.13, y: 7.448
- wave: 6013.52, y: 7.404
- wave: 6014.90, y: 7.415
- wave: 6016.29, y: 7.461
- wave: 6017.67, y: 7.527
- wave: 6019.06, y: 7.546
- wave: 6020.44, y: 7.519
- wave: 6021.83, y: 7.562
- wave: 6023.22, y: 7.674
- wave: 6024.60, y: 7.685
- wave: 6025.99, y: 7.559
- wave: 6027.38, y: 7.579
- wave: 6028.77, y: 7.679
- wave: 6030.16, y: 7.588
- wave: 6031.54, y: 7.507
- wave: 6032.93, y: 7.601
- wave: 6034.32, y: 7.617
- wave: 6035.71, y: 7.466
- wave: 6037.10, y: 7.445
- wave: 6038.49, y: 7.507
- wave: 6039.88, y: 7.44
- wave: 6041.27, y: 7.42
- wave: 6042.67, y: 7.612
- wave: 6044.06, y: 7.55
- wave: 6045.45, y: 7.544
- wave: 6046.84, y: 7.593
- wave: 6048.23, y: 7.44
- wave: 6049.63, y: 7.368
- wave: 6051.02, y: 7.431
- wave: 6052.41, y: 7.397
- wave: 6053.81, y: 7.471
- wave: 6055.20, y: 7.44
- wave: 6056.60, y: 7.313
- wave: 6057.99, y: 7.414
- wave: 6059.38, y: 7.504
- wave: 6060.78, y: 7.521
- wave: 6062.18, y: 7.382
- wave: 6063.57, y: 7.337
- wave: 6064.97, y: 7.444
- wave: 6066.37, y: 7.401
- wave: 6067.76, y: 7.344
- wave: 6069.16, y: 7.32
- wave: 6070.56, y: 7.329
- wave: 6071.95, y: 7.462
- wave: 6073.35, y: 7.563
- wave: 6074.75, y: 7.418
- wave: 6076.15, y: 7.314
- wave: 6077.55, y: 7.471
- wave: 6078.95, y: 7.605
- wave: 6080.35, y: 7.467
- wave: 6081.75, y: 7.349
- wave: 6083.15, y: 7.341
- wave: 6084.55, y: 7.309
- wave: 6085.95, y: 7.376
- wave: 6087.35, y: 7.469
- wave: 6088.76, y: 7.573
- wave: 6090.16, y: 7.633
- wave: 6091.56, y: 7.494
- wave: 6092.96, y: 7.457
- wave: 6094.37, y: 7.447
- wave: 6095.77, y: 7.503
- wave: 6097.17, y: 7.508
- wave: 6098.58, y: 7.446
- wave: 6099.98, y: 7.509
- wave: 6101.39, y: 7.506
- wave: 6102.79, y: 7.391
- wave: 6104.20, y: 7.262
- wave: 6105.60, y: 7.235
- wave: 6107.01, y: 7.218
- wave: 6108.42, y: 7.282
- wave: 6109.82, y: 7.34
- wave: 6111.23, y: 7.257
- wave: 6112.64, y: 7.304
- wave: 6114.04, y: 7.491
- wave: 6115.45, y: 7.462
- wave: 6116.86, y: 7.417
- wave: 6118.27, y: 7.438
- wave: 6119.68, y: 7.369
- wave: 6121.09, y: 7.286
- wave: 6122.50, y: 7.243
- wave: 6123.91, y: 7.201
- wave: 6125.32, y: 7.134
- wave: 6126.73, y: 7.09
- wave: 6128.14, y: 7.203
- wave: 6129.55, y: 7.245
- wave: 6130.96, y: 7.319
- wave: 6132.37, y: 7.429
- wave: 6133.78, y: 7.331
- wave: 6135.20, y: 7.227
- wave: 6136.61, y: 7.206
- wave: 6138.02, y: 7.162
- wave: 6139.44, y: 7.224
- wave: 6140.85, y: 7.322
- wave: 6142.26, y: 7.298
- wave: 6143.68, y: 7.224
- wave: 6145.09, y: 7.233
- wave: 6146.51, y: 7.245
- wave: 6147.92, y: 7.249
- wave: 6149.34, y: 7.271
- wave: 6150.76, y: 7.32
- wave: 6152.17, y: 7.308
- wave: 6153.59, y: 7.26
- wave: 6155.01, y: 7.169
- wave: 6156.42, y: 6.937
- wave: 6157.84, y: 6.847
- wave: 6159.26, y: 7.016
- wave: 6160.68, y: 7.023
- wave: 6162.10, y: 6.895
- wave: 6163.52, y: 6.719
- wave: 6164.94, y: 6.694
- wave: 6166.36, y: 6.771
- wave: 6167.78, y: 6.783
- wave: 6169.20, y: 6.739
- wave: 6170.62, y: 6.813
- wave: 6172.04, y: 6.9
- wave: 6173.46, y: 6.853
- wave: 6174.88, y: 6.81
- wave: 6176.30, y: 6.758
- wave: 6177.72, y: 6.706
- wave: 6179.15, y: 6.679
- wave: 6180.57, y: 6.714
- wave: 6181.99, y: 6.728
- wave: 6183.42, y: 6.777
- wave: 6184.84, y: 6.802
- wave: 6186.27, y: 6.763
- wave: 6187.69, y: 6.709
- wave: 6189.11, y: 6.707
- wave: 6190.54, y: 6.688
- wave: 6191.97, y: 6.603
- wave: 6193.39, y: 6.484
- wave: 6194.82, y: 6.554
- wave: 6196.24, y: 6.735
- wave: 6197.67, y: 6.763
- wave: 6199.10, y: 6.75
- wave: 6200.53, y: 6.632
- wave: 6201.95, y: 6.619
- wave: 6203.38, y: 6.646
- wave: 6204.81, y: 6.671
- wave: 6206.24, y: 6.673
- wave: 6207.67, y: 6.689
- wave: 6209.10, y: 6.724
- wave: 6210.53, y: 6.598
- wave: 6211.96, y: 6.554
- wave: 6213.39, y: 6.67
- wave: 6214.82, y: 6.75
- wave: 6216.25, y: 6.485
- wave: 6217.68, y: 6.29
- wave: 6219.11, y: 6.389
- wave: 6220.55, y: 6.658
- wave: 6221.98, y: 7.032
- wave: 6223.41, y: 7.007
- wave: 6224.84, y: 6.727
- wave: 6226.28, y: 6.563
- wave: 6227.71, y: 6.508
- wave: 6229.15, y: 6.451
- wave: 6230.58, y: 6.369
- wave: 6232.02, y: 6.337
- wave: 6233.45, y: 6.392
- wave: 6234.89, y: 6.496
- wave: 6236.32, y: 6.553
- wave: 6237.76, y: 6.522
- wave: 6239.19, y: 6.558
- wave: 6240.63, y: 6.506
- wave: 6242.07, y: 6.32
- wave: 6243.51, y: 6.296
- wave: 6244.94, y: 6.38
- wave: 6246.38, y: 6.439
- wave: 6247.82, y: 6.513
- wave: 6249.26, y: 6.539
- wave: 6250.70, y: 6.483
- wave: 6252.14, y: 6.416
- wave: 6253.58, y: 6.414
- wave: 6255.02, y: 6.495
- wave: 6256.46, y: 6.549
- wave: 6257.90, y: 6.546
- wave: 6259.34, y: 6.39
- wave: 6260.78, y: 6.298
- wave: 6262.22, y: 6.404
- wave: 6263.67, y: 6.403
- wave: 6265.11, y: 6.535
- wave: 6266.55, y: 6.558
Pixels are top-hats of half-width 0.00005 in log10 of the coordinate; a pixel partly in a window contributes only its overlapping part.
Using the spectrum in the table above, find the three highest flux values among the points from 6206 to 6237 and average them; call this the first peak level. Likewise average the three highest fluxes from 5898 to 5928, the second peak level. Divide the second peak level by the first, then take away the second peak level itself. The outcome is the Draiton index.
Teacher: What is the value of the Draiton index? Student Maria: -6.83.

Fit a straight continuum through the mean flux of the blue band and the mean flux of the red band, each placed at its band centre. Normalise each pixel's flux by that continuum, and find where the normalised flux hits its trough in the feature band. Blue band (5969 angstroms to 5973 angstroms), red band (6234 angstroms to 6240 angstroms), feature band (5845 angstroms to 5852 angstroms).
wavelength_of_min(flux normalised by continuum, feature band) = 5849.63 angstroms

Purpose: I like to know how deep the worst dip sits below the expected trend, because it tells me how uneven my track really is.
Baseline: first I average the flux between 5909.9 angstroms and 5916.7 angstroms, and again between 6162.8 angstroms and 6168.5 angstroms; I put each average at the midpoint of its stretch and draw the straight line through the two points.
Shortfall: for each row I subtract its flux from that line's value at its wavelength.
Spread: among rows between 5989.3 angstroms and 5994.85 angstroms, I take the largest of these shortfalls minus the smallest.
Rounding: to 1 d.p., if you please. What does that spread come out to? 0.1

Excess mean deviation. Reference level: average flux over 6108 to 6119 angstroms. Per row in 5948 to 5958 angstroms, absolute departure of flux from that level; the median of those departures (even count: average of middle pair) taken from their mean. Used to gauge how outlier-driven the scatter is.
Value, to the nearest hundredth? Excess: 0.01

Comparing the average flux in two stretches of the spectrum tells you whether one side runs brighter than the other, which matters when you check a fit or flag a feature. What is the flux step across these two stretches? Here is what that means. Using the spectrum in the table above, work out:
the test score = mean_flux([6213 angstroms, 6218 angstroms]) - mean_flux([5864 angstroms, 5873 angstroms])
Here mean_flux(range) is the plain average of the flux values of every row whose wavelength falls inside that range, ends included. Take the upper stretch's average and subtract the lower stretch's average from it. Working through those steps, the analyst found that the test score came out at -1.5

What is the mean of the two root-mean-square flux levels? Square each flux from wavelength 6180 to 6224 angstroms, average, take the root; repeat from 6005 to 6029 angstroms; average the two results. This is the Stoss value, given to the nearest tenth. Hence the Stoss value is 7.1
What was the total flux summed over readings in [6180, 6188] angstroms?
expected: 40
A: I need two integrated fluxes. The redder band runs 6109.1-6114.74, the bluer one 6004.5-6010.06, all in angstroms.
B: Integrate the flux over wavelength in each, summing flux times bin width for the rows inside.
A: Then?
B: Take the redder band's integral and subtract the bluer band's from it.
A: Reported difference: -1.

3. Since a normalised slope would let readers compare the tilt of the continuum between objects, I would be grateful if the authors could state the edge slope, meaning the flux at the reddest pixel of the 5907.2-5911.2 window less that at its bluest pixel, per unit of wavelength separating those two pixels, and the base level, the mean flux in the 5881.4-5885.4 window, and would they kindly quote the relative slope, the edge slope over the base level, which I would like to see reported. -0.009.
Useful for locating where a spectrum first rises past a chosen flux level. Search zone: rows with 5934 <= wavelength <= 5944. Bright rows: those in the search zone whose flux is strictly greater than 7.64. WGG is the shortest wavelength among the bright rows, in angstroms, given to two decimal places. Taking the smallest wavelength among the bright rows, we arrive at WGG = 5935.11 angstroms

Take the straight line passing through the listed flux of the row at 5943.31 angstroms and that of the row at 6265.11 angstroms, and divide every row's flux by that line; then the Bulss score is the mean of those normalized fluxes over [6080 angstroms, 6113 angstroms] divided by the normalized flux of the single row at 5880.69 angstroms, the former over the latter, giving 1.04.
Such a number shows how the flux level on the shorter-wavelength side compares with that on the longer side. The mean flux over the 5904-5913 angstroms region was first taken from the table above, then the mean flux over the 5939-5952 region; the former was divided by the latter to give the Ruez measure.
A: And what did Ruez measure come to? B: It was 1.02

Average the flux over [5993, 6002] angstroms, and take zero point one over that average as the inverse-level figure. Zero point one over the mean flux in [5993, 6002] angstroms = 0.0131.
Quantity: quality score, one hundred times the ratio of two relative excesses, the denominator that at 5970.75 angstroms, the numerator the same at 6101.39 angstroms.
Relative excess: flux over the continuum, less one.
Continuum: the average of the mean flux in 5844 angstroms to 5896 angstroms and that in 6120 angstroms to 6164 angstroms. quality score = 144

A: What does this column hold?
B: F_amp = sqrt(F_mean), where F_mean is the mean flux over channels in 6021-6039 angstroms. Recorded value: 2.75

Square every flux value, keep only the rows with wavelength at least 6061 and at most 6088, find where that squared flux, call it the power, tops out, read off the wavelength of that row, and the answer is 6078.95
